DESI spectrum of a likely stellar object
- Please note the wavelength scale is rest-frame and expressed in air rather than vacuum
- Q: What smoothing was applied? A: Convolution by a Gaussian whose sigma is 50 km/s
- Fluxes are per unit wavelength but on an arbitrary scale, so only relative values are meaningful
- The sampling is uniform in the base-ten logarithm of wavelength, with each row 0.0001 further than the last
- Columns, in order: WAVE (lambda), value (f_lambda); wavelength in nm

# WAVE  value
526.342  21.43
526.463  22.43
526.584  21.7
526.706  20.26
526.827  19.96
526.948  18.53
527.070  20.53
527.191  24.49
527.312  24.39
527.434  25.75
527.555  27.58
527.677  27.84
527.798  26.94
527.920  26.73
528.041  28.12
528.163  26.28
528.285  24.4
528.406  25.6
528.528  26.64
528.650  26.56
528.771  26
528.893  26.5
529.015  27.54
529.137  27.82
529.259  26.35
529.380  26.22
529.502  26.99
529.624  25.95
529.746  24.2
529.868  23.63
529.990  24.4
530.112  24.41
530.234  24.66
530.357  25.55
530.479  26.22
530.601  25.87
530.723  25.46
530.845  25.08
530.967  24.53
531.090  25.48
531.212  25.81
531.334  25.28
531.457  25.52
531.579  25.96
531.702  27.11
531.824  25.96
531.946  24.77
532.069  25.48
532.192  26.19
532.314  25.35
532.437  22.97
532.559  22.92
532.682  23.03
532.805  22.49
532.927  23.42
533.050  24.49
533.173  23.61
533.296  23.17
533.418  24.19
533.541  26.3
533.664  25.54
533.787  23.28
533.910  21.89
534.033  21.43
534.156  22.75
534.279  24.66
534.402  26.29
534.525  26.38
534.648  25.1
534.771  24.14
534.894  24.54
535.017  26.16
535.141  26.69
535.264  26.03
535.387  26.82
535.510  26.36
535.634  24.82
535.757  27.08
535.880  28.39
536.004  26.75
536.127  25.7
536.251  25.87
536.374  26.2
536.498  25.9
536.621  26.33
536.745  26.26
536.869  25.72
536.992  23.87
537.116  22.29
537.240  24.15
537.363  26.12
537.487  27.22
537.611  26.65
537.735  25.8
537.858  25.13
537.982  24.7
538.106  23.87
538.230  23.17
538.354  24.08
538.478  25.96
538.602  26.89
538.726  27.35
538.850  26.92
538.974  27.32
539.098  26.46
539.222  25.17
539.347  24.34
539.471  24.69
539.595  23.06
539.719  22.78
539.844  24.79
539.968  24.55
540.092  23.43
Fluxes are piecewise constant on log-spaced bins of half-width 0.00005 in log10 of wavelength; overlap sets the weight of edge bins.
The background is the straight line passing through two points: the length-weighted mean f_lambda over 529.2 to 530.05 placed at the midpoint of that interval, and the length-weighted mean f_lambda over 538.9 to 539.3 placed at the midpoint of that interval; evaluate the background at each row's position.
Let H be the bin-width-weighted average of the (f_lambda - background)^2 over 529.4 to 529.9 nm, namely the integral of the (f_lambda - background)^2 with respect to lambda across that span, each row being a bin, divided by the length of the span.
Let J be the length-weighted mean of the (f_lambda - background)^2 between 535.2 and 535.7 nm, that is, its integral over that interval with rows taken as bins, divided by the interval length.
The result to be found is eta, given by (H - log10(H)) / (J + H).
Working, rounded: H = 1.7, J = 0.58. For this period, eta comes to 0.65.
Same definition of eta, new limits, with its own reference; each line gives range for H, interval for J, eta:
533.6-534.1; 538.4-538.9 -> 0.84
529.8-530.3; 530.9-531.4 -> 0.74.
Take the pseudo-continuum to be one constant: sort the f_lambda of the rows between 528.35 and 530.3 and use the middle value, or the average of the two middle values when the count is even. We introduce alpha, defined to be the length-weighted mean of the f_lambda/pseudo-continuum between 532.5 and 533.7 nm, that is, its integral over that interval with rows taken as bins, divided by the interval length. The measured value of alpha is 0.91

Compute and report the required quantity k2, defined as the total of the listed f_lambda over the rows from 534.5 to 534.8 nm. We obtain 75.6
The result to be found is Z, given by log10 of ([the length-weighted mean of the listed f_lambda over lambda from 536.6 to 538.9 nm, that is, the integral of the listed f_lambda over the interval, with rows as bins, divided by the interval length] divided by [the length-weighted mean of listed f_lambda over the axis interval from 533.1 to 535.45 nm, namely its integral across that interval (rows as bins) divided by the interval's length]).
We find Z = 0.012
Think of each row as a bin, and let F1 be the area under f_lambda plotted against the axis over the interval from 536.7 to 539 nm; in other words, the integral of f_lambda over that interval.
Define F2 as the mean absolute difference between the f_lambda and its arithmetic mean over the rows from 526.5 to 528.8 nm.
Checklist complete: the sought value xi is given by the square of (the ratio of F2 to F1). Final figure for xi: 0.0017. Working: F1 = 58.5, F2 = 2.4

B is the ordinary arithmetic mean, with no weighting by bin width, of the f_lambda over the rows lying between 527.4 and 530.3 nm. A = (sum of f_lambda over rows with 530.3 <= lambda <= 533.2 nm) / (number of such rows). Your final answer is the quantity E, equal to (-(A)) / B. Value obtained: -0.95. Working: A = 24.9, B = 26.1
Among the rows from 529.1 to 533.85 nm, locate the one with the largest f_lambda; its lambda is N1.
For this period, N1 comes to 529.137 nm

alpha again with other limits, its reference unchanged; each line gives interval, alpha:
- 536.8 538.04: 0.96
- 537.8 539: 0.98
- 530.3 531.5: 0.98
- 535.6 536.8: 1.01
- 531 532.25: 0.98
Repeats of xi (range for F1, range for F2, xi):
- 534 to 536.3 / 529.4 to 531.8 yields 0.0001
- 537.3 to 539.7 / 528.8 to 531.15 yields 0.0002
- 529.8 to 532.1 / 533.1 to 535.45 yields 0.0006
